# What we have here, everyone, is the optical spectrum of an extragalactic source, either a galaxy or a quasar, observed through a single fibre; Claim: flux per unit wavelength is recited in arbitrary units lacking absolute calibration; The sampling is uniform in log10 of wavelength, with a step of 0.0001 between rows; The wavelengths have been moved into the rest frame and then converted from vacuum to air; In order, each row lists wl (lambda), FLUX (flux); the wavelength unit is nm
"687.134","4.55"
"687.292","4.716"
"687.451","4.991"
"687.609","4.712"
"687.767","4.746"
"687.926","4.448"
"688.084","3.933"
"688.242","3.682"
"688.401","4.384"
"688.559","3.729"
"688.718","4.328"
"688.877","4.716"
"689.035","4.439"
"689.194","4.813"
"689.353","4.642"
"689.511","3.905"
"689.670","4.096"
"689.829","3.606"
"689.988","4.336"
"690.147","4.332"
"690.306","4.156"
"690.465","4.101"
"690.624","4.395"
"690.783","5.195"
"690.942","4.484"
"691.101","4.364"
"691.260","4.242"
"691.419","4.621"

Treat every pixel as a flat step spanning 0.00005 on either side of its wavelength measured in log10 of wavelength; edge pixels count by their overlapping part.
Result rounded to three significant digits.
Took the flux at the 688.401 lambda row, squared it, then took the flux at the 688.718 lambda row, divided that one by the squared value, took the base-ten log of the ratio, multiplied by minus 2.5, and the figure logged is 1.62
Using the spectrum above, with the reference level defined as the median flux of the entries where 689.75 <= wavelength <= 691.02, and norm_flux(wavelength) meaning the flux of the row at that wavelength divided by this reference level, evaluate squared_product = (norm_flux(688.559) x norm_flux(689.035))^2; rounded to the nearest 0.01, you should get 0.78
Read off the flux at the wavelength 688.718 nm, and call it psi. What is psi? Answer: 4.328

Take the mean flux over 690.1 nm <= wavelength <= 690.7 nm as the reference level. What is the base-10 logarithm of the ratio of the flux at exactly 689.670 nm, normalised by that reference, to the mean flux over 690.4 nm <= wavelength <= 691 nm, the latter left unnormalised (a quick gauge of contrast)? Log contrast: -0.67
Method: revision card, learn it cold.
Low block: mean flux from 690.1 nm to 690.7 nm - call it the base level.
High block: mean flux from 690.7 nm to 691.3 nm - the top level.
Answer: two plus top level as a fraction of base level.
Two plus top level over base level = 3.08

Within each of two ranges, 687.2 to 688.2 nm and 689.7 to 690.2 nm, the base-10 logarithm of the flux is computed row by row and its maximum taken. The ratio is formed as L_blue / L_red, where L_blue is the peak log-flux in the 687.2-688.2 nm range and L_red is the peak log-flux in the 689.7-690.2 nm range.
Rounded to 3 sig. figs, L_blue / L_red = 1.10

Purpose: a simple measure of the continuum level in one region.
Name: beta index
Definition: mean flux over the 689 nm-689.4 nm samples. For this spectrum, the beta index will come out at 4.6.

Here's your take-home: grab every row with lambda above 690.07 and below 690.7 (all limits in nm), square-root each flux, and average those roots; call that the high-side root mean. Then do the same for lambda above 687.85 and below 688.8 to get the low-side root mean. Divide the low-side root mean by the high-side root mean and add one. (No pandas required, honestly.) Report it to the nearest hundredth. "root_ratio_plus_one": 1.98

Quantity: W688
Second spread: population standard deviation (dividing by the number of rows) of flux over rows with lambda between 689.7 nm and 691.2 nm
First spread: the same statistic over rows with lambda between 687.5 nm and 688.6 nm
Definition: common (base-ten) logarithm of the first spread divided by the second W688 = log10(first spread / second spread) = 0.03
